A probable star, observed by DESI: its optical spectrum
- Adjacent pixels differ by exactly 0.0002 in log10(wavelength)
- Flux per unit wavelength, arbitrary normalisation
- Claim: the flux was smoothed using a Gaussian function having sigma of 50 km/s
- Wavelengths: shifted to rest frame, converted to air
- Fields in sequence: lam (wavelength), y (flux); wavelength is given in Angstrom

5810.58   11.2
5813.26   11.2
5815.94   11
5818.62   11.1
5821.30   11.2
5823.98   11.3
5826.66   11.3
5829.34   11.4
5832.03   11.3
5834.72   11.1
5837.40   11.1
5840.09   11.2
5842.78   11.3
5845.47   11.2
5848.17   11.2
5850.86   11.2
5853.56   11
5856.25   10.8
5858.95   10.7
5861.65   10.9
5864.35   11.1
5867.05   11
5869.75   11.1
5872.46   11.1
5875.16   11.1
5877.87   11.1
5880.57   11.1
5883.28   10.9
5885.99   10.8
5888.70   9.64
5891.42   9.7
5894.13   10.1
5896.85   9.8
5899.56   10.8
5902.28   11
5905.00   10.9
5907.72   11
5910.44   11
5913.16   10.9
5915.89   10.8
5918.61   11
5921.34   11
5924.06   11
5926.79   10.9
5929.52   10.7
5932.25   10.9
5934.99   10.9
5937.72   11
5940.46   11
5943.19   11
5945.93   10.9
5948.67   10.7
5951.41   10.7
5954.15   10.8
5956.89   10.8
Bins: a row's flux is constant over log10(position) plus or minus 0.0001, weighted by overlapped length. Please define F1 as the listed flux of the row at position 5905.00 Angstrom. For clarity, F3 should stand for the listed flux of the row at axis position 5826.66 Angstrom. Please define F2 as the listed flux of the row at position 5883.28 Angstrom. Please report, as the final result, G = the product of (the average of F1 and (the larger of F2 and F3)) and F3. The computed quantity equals 125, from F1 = 10.9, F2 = 10.9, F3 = 11.3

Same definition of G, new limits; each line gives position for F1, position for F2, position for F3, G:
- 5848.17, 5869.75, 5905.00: 122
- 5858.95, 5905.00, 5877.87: 121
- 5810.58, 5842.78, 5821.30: 126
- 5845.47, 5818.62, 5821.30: 125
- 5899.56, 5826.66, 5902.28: 122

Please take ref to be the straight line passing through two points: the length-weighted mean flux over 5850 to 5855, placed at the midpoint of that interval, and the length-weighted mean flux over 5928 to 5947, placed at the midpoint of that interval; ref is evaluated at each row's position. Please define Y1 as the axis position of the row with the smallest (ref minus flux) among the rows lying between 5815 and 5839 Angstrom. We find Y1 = 5829.34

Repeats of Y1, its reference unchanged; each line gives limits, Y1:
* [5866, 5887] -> 5880.57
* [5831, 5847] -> 5842.78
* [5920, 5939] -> 5937.72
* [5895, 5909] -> 5907.72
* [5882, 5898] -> 5883.28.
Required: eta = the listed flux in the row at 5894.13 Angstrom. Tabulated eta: 10.1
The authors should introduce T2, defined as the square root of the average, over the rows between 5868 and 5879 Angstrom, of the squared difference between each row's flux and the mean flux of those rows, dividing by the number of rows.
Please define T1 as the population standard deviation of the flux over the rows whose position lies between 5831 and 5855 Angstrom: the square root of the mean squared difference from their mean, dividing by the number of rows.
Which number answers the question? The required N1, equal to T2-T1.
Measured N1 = -0.09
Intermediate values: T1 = 0.09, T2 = 0.00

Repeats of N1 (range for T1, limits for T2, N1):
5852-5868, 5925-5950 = -0.02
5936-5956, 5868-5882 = -0.13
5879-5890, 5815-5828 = -0.45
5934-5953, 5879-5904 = 0.45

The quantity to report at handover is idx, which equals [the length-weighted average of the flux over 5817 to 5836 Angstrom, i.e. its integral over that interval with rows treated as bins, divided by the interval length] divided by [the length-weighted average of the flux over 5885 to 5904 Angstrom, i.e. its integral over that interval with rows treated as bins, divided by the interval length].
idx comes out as 1.10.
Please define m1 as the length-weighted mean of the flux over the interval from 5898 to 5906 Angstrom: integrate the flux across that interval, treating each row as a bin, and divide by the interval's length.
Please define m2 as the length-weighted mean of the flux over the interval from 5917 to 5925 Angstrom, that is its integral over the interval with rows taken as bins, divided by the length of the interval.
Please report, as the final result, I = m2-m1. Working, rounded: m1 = 10.9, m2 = 11.0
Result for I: 0.13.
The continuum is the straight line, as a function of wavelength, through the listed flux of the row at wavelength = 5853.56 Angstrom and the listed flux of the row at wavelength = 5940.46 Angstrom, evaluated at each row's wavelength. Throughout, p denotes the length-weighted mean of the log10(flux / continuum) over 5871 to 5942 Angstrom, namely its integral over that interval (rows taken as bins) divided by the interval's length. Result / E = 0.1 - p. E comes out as 0.109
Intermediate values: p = -0.009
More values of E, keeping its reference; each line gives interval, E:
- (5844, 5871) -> 0.099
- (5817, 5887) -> 0.096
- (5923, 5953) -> 0.105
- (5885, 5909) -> 0.125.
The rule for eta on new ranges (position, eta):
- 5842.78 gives 11.3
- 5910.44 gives 11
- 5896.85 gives 9.8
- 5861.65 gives 10.9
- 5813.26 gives 11.2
